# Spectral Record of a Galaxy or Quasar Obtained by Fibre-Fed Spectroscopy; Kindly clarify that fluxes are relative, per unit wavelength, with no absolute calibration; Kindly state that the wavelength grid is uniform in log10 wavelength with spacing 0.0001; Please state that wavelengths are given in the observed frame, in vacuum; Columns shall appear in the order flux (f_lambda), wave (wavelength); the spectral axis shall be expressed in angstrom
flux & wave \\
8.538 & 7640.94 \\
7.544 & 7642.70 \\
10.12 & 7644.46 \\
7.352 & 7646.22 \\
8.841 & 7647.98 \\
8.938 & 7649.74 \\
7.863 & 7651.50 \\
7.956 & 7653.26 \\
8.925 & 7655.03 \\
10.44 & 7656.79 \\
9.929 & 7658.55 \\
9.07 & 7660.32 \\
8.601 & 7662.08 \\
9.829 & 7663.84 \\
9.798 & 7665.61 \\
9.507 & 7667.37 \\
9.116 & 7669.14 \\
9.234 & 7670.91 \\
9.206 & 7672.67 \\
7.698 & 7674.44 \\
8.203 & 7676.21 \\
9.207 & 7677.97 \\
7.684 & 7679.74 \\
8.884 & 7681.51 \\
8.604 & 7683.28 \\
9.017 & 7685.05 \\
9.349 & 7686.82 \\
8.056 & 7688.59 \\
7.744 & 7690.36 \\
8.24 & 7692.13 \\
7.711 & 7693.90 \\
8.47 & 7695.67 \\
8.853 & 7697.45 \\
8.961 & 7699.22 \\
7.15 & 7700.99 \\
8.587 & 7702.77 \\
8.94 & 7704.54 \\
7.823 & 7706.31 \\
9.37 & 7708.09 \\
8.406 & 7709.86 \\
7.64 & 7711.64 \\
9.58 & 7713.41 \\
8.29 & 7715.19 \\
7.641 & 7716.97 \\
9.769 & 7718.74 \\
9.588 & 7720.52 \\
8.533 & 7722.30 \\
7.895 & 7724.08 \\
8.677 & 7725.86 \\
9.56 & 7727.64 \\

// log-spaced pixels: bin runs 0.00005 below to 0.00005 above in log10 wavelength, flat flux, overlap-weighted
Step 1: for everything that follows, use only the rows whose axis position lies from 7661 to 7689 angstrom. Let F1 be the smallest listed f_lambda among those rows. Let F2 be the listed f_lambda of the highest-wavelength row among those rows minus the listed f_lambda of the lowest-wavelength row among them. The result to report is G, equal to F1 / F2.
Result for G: -14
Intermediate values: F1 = 7.684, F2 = -0.5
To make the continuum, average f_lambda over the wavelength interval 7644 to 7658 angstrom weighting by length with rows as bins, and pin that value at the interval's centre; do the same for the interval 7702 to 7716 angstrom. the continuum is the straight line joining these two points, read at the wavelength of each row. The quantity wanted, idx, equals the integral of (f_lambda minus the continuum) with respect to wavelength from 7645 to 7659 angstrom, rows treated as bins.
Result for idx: -0.2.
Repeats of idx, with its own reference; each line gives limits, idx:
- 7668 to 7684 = -0.7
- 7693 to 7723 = -1.2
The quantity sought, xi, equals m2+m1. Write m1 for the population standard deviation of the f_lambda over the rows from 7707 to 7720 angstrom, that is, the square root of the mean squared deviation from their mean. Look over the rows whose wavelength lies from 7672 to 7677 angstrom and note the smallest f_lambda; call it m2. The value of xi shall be 8.53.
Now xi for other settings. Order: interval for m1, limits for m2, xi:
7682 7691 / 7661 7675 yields 8.29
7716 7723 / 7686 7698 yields 8.57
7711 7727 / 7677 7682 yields 8.48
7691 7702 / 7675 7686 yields 8.32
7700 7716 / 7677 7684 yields 8.44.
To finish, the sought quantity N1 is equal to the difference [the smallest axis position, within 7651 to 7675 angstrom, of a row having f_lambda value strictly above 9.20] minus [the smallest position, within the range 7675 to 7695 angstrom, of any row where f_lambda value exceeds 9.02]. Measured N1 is -21.2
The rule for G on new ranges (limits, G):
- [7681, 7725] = -7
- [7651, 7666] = 4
